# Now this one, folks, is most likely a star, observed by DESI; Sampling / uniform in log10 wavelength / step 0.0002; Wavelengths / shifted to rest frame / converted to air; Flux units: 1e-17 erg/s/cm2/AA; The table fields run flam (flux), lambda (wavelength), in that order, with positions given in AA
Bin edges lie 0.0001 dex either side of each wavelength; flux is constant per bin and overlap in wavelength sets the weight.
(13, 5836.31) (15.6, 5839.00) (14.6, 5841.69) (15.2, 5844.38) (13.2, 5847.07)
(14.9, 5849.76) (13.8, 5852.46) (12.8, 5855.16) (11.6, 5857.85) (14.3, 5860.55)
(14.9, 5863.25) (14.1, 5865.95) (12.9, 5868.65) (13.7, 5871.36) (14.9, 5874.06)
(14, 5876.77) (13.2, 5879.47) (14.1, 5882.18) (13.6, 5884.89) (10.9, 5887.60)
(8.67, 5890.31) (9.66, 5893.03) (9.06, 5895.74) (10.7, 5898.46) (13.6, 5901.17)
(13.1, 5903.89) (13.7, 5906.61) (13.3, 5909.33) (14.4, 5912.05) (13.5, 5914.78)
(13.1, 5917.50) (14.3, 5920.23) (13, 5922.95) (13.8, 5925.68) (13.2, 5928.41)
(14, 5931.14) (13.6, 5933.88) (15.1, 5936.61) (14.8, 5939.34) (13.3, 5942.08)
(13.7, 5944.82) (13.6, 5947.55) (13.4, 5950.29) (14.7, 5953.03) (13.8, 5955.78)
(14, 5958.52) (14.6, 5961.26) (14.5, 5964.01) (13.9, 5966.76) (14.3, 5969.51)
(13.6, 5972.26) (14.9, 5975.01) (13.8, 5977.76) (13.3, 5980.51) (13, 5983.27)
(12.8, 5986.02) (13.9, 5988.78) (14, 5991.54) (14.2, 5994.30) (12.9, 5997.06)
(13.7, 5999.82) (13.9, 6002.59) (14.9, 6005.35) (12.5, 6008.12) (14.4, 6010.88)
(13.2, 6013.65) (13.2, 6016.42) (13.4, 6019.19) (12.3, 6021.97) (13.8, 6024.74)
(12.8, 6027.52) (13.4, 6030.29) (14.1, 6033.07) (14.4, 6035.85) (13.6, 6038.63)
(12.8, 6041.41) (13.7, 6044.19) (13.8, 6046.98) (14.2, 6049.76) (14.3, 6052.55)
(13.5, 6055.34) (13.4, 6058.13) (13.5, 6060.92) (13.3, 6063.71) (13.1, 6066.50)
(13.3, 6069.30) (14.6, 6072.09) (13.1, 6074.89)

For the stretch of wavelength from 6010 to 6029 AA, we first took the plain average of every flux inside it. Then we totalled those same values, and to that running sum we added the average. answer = 106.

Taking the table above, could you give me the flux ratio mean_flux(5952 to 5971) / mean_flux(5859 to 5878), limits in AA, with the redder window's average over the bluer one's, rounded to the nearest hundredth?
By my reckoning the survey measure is 1.01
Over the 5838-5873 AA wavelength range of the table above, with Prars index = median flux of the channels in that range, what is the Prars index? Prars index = 14.1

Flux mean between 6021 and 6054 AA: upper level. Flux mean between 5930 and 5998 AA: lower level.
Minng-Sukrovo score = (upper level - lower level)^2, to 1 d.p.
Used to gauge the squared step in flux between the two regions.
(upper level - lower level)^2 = 0.1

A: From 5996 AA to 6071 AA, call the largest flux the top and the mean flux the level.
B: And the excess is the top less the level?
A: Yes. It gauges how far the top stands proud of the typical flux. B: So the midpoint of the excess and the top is 8.13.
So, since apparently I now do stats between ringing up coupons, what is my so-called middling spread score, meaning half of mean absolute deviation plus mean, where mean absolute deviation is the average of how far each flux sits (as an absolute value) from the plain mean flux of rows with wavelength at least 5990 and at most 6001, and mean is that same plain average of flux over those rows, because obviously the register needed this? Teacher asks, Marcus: 7.05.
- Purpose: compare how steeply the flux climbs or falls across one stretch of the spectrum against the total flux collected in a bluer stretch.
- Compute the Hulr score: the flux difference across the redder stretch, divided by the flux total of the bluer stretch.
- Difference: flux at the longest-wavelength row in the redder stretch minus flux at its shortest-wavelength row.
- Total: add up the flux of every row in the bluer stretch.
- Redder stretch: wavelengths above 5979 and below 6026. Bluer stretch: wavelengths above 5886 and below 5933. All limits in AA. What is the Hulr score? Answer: 0.0024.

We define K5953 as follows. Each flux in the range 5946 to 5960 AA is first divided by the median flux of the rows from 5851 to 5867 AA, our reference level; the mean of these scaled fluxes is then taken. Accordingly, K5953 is 1.00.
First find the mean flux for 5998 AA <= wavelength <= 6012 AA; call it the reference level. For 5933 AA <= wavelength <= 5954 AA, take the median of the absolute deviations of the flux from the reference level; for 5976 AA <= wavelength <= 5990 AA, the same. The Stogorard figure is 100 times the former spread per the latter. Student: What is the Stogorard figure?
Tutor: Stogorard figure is 91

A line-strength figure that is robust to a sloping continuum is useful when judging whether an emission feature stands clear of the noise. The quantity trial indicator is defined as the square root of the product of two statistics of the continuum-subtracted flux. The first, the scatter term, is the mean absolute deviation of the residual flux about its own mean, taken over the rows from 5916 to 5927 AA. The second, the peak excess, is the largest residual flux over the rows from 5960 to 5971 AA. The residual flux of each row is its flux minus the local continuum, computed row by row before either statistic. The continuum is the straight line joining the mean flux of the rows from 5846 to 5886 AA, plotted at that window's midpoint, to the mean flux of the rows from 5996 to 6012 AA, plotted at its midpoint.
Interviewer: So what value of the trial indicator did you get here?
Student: 0.66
